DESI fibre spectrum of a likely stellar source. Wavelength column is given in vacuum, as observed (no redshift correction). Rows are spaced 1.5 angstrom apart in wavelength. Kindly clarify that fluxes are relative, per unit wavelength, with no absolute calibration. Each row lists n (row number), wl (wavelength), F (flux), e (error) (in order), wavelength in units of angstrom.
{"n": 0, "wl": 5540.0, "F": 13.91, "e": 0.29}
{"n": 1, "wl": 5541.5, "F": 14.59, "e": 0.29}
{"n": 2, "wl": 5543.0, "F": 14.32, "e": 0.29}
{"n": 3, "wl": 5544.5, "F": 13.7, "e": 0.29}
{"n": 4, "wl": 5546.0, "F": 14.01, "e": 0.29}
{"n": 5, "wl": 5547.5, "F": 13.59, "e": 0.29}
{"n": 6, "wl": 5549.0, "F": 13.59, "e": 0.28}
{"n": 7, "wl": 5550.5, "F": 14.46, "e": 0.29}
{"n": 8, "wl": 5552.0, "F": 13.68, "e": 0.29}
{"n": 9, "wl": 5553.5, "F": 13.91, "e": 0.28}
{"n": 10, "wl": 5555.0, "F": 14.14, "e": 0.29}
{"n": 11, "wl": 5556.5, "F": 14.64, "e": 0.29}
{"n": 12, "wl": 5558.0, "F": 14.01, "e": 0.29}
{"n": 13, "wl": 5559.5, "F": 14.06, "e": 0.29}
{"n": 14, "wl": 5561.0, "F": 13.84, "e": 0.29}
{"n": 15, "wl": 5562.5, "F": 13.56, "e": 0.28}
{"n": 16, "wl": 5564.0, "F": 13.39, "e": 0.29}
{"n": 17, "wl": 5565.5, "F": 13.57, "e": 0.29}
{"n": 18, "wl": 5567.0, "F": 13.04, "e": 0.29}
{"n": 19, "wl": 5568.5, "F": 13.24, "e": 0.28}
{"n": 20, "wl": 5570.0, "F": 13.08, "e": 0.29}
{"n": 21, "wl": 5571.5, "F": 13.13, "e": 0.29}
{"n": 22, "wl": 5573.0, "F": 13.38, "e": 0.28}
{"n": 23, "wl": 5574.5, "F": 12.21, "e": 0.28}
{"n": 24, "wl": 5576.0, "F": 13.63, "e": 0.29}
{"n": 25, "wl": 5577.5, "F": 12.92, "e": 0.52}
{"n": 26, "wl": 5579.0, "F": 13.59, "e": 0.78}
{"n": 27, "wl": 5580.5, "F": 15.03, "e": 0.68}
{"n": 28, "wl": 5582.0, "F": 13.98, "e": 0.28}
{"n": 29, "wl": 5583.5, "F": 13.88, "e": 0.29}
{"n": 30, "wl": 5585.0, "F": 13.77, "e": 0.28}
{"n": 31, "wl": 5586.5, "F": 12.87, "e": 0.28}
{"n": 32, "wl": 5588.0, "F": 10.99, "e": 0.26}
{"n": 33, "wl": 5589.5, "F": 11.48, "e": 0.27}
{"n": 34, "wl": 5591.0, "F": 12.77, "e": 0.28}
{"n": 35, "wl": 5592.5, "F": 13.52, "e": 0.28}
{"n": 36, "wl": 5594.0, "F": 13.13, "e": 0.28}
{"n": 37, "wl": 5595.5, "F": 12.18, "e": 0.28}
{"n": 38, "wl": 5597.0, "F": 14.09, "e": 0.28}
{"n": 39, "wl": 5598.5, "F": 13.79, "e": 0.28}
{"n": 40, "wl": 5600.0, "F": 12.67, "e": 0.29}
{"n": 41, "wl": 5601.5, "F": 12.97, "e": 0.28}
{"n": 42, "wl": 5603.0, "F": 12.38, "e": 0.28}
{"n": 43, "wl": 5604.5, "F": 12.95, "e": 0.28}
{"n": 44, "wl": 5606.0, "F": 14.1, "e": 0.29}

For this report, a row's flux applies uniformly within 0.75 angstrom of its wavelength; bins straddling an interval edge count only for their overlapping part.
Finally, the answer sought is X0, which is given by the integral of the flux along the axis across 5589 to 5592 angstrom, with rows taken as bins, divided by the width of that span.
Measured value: 12.3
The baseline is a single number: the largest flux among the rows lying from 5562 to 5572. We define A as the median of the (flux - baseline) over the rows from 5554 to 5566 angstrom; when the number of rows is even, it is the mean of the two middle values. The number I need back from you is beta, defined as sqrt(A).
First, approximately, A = 0.4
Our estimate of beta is 0.6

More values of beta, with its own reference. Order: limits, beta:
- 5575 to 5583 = 0.2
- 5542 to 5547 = 0.7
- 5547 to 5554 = 0.3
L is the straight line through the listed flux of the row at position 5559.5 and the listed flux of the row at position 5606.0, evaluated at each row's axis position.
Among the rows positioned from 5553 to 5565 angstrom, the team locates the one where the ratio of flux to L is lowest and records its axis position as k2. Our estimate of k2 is 5564.0 angstrom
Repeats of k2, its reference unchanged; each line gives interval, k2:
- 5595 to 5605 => 5595.5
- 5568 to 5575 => 5574.5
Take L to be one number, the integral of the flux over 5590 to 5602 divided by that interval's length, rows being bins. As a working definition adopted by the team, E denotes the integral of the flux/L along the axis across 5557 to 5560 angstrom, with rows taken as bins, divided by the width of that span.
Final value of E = 1.074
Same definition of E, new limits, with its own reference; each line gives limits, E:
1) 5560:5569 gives 1.027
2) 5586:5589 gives 0.901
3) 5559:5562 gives 1.061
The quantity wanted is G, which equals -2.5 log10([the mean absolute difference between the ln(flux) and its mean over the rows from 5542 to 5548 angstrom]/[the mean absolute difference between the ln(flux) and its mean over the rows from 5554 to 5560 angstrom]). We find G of -0.2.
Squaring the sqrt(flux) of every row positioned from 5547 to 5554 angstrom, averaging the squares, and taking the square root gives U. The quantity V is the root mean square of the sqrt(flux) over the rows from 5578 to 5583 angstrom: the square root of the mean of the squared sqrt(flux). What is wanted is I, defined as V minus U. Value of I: 0.05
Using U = 3.72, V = 3.77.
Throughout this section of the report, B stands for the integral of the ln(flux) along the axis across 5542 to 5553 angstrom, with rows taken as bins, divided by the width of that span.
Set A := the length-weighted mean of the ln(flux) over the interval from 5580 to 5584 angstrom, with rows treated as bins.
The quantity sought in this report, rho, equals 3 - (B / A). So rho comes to 2.01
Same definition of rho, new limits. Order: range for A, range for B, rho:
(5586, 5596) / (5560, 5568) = 1.97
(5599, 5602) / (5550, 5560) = 1.96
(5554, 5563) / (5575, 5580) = 2.02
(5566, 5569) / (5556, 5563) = 1.98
